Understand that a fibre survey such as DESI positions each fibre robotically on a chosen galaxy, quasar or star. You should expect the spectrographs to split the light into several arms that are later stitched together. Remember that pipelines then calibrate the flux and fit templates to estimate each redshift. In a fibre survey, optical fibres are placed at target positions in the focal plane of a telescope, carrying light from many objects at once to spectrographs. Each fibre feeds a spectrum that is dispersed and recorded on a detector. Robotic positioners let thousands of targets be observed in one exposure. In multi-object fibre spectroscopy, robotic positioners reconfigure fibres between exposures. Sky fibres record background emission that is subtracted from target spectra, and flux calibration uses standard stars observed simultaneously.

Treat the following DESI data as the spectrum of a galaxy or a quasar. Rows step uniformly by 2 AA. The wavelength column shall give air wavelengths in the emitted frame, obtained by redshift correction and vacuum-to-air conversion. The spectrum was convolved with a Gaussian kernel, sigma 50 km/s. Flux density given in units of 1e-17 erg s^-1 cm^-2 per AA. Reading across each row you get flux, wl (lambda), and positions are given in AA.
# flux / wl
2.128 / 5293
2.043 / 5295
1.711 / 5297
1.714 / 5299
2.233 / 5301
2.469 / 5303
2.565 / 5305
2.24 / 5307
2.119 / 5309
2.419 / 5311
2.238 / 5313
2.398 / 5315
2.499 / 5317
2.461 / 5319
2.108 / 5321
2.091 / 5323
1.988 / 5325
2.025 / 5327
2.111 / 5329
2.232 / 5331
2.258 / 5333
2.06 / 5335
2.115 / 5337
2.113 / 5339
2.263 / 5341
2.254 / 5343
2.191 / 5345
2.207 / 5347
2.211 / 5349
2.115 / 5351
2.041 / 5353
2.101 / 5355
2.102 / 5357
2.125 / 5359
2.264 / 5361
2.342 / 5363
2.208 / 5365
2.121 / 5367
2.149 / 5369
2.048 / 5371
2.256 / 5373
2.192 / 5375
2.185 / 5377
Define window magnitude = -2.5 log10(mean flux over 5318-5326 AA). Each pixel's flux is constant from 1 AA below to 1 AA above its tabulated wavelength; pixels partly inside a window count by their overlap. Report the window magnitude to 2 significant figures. -0.84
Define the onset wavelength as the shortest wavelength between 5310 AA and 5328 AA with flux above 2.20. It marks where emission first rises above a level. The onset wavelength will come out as 5311 AA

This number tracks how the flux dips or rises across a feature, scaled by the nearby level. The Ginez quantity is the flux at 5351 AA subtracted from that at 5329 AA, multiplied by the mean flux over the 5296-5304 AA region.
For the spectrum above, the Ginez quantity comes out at 0.0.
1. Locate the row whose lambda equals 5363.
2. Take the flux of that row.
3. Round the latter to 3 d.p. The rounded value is 2.342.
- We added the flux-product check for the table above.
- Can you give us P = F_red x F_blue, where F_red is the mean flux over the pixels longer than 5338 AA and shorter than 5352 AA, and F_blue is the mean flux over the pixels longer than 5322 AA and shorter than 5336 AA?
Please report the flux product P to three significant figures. 4.63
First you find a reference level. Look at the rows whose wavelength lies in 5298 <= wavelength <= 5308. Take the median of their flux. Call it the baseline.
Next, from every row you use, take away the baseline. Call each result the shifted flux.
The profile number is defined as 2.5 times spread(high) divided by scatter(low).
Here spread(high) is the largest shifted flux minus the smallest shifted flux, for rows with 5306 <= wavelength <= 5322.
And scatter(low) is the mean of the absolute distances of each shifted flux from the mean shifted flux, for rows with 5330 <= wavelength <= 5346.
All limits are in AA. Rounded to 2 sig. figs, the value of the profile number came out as 15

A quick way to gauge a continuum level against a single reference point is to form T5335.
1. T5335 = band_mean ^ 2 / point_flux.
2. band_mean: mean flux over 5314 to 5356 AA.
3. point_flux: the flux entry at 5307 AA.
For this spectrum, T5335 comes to 2.13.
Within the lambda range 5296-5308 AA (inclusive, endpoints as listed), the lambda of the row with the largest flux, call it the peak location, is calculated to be 5305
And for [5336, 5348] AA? 5341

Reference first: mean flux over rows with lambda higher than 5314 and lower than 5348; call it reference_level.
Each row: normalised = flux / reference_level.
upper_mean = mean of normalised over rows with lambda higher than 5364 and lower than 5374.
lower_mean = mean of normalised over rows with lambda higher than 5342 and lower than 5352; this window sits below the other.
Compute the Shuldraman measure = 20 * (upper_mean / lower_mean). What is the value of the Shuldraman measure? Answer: 19.6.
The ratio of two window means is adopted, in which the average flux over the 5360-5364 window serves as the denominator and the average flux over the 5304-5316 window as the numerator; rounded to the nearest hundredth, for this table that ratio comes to 1.01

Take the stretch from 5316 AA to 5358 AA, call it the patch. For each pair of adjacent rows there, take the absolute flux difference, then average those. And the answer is 0.075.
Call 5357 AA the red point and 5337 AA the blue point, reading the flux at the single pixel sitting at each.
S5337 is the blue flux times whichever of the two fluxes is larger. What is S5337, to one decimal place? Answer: 4.5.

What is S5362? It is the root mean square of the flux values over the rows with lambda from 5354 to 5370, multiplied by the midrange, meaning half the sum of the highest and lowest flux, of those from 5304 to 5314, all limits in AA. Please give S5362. 5.10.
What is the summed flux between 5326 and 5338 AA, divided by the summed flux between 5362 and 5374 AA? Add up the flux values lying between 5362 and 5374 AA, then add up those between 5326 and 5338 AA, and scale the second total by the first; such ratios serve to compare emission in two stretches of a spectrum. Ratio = 0.98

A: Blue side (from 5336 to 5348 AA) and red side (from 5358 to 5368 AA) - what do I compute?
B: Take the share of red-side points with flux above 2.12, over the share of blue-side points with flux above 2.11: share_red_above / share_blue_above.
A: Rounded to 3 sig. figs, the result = 1.00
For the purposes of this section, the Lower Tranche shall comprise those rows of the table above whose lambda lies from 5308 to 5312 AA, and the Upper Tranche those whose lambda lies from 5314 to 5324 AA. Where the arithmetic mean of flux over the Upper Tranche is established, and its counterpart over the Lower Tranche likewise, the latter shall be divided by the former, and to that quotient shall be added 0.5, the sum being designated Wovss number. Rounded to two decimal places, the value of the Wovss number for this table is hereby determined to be 1.48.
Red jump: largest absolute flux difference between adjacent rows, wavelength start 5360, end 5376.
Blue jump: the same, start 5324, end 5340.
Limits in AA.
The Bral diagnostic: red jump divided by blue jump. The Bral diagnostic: 1.05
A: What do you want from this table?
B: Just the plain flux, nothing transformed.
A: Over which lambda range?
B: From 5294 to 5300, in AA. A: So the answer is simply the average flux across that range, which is 1.82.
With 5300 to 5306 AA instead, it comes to 2.42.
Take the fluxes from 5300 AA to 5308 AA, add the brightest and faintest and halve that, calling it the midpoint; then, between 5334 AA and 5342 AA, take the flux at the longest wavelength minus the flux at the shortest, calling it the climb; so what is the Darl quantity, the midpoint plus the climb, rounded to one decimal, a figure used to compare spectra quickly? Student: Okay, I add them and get 2.6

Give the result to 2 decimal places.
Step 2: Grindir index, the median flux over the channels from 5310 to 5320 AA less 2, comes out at 0.42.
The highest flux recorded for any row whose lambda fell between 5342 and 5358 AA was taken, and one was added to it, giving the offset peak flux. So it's 3.25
